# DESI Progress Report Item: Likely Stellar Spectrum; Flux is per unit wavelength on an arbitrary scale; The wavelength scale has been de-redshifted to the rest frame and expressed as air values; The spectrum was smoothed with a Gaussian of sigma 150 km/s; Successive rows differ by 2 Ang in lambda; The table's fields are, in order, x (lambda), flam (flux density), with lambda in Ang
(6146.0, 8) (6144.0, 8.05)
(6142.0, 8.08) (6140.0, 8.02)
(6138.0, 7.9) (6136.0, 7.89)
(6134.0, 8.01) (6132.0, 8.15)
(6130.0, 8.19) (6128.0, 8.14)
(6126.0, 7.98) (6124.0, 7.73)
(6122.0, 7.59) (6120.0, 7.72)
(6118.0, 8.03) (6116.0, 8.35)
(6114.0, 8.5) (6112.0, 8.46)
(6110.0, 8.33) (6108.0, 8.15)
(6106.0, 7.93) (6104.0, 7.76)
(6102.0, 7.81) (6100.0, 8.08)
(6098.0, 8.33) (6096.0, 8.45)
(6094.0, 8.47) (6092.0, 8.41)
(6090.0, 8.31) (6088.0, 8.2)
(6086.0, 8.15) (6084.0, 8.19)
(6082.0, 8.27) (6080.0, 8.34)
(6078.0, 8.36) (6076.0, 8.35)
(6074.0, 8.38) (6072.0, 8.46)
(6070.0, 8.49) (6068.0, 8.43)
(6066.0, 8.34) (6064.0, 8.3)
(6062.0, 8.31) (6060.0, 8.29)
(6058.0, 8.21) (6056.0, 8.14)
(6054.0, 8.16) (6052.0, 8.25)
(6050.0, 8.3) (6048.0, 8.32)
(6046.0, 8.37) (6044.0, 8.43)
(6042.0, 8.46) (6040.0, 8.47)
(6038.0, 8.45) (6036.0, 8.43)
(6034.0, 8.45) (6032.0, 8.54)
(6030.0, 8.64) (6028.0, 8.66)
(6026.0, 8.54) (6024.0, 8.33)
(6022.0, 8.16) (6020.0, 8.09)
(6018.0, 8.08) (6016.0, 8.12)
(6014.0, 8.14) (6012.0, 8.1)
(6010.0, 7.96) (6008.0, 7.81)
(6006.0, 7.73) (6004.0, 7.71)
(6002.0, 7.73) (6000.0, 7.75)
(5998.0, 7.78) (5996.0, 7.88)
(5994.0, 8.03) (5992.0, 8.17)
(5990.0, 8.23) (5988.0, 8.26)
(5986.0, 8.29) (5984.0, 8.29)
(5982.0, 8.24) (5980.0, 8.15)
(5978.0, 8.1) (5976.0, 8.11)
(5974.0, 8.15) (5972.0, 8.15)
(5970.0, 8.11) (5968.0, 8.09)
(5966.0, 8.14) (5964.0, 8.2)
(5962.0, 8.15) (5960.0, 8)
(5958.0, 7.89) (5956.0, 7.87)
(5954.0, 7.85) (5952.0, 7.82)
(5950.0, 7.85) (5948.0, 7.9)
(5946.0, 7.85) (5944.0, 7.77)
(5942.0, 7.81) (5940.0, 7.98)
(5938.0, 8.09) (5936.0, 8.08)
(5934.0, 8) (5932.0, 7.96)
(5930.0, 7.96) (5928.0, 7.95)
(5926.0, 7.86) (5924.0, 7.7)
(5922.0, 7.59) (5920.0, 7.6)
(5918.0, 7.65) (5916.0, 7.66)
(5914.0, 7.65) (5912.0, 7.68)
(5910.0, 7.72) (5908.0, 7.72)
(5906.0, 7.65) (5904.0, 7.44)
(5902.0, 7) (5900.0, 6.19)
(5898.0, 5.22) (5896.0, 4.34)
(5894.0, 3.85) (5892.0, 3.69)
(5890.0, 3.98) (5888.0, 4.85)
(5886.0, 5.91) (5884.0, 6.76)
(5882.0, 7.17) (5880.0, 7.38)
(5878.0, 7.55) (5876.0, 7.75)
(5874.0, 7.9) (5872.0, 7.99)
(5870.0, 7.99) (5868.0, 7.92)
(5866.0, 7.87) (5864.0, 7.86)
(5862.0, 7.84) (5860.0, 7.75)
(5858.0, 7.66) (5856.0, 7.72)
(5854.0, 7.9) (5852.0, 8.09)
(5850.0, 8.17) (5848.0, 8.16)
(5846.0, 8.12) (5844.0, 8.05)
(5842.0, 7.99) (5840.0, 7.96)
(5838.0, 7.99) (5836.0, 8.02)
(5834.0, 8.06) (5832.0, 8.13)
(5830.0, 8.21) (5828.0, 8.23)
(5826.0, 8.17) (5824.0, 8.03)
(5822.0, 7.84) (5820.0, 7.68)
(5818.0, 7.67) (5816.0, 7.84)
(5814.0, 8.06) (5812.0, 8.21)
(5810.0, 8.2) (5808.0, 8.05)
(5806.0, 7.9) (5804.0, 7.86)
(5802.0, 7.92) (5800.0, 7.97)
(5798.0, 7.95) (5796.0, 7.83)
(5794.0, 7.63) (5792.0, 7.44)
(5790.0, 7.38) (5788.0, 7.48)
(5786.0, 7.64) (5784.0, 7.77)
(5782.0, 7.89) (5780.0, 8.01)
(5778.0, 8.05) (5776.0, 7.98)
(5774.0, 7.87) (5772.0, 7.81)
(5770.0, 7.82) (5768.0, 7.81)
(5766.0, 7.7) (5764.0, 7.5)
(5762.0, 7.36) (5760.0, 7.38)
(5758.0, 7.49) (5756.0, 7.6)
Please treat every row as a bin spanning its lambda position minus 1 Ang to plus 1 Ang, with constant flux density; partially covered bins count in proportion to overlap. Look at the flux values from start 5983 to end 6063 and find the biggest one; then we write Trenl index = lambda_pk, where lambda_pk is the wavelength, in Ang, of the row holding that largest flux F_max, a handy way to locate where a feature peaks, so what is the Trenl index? 6028.0 Ang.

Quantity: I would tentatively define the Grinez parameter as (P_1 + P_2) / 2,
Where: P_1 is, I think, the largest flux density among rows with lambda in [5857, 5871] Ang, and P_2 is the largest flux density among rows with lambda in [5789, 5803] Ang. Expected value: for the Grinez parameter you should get 7.98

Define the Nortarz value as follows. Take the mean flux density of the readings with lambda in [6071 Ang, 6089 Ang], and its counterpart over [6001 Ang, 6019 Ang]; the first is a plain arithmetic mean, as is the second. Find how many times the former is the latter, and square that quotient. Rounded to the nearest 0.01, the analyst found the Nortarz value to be 1.10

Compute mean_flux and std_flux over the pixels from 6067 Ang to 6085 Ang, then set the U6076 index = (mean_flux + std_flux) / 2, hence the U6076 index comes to 4.23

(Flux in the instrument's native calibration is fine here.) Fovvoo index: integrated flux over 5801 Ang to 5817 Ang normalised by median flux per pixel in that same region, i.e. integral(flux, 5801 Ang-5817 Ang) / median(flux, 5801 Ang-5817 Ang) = 16.0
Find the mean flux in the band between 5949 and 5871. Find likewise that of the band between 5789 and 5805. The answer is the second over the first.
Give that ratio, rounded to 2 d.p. 1.09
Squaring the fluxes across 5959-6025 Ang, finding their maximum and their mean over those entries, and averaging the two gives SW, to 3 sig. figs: 67.3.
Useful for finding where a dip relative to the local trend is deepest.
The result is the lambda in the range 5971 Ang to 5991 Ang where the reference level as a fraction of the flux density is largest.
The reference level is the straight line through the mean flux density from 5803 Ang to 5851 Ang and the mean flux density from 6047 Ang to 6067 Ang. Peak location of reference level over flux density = 5978.0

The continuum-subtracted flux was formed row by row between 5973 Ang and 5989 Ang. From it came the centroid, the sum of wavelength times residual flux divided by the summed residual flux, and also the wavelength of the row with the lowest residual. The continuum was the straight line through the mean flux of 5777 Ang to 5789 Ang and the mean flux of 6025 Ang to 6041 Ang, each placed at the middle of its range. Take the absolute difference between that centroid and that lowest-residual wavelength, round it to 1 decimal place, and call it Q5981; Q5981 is 1.7 Ang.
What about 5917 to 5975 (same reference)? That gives 20.6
